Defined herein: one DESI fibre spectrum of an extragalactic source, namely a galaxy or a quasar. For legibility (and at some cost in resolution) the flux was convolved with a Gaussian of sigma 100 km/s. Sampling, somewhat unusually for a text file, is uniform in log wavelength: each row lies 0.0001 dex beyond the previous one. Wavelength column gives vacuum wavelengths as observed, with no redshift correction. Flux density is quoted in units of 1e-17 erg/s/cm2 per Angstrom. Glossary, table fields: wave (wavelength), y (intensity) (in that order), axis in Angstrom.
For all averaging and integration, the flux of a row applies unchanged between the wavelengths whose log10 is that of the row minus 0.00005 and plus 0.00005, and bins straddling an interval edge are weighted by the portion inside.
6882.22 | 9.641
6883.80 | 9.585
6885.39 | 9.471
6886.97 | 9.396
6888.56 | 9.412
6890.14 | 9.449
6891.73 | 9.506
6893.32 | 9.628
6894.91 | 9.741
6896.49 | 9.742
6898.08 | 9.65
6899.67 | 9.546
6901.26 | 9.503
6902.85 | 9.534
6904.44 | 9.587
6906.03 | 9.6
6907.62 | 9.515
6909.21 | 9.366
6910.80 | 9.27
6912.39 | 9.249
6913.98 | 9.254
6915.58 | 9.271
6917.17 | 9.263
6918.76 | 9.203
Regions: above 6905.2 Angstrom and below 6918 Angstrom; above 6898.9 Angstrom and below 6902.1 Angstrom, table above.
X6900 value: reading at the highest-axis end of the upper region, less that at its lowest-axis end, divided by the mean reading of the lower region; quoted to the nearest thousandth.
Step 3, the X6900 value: -0.035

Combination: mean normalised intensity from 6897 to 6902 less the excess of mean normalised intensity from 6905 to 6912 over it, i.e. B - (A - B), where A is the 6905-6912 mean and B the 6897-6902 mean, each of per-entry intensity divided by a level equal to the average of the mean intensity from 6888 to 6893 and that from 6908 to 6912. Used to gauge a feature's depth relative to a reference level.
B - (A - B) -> 1.03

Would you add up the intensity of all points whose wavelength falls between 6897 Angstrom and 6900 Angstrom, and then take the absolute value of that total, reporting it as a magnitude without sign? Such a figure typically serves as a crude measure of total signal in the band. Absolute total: 19.2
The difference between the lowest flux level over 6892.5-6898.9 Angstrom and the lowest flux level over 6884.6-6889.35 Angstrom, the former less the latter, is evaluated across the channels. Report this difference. 0.2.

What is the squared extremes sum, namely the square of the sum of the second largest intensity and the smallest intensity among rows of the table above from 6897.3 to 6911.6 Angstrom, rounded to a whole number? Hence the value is 356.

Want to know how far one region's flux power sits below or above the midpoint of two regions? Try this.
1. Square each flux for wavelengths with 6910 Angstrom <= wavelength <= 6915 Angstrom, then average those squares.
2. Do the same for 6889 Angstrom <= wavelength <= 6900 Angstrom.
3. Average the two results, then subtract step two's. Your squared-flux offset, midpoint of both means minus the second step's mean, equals -3.32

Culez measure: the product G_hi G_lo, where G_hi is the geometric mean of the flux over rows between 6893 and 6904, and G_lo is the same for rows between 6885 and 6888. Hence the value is 90.8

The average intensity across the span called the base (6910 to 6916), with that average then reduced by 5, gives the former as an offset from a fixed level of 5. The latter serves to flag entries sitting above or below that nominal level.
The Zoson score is 4.26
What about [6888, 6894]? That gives 4.50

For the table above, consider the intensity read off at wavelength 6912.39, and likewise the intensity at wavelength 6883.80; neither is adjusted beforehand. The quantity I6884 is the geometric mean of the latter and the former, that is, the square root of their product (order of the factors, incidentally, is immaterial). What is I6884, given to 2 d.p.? 9.42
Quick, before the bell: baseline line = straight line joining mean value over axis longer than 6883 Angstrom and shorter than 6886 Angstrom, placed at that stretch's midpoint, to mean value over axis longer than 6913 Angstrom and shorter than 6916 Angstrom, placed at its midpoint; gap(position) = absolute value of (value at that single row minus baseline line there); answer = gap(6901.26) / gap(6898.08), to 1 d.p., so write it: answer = 0.5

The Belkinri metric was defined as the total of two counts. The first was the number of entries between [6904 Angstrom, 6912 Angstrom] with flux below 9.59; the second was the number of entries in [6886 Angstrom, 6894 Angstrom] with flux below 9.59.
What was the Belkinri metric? 8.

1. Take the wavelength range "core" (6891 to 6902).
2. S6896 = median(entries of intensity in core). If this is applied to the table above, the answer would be 9.63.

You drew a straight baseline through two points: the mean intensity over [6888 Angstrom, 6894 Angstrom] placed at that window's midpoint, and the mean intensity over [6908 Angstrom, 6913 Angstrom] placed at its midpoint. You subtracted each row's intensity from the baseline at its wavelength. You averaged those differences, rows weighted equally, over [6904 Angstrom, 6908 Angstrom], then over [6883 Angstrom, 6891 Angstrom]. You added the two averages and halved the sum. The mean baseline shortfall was -0.07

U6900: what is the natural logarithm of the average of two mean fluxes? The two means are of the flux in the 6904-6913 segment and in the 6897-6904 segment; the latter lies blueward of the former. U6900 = 2.251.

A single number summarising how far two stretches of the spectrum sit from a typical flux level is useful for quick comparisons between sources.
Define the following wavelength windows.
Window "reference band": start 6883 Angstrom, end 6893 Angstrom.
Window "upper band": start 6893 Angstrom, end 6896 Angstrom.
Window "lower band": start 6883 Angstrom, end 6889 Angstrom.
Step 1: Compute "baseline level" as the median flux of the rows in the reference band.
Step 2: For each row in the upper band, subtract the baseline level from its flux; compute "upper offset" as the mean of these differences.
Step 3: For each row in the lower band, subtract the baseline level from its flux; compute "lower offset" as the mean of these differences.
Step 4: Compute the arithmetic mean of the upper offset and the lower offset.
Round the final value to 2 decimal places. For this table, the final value 0.12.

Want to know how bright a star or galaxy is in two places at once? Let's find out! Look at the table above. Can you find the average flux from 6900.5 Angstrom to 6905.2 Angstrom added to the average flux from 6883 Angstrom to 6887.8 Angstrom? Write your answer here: 19.03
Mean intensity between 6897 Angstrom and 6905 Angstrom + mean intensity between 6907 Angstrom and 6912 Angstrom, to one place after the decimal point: 18.9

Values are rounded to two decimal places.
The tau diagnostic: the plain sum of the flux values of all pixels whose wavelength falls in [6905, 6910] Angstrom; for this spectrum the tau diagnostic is 28.48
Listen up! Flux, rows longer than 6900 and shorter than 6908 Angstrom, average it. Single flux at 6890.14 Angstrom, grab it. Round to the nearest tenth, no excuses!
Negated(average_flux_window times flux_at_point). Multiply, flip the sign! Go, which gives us -90.2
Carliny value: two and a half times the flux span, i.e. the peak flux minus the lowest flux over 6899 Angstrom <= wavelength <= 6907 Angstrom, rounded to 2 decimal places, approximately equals 0.24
